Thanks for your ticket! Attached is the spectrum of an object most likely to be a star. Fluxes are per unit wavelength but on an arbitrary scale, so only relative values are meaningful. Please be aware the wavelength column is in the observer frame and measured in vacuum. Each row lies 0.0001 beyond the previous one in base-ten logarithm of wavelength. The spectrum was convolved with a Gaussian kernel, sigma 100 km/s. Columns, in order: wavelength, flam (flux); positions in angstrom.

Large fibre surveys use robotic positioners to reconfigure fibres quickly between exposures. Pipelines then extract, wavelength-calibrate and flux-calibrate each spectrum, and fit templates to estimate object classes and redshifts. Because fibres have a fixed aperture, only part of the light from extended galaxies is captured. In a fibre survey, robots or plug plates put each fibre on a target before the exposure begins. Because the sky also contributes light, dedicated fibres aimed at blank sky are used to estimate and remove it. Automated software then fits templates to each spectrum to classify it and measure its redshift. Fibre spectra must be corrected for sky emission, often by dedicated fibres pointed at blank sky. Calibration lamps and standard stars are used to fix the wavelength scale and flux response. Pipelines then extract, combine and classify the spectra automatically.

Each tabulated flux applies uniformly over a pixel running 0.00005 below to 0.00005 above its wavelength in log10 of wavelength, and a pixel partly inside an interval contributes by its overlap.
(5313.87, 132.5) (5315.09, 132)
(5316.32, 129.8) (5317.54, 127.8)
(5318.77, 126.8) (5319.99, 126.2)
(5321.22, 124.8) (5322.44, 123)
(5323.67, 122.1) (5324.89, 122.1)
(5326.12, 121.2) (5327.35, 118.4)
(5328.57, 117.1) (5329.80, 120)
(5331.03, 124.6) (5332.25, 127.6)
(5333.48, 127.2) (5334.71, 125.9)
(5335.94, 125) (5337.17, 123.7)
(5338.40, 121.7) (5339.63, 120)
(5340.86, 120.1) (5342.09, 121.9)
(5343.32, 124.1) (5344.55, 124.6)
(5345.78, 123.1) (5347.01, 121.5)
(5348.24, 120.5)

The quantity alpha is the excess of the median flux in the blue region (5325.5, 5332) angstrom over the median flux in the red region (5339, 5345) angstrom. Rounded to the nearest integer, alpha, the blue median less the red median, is -2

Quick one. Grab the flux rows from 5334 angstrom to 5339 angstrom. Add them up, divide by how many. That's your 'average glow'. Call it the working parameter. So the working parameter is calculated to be 124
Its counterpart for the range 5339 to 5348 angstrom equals 122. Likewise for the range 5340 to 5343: 121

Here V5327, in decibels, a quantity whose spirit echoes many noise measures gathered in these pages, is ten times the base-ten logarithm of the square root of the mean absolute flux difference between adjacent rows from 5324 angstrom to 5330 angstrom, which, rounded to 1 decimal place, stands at 1.5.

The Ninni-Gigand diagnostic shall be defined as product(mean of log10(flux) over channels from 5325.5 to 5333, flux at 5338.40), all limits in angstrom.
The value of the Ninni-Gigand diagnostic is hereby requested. 253.7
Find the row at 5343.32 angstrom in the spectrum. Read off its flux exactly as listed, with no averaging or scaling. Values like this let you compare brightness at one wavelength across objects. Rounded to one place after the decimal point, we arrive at 124.1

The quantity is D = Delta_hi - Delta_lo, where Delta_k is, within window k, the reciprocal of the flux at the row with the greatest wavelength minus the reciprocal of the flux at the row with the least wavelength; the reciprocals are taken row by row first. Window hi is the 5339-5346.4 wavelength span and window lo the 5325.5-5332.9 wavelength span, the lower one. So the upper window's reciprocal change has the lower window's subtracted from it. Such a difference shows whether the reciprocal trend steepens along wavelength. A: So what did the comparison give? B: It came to 0.0002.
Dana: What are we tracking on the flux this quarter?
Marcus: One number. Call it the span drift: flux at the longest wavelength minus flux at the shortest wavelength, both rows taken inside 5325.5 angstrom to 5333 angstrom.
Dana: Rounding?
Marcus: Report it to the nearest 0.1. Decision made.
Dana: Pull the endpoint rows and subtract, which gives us 6.4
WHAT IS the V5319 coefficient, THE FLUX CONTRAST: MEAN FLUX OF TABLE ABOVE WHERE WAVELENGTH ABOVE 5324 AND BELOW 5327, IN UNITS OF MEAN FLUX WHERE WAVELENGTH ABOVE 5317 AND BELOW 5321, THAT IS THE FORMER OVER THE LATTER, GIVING 0.96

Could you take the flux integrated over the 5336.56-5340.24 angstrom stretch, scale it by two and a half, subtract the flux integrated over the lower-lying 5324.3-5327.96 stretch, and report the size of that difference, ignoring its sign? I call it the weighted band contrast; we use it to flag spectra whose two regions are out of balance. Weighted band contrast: 679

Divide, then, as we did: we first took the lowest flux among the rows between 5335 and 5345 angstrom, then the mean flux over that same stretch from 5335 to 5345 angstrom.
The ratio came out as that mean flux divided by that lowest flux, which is 1.022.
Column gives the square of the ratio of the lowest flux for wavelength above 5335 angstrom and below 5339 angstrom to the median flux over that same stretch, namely 0.968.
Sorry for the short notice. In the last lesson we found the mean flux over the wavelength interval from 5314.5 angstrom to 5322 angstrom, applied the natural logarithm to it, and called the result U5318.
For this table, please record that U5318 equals 4.85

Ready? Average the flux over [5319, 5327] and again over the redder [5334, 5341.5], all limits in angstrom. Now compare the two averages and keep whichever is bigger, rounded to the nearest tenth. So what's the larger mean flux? 123.2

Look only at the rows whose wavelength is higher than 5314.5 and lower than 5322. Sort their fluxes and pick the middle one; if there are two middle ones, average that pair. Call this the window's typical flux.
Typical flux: 127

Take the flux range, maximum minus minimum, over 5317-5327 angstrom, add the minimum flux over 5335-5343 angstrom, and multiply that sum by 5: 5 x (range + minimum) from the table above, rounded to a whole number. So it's 633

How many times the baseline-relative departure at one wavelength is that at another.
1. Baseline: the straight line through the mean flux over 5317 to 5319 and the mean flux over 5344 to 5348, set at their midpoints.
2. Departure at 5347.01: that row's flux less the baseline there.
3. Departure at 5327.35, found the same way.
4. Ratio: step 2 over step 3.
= 0.2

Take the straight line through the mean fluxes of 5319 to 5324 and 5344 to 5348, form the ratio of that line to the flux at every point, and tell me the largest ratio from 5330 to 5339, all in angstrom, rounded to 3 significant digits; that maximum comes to 1.01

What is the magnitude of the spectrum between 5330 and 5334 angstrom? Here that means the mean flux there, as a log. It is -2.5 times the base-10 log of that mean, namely -5.25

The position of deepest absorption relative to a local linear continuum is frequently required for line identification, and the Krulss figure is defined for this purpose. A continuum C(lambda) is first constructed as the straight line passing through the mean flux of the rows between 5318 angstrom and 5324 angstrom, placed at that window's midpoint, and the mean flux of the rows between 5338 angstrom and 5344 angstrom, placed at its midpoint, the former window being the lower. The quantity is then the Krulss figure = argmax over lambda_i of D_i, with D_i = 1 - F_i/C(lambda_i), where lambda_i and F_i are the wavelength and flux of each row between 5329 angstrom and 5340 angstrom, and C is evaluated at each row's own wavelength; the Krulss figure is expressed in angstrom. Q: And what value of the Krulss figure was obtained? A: 5329.80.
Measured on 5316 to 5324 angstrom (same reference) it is 5323.67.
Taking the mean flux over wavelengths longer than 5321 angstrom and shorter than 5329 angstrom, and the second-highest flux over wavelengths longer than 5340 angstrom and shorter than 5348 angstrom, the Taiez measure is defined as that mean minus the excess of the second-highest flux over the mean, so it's 118.4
